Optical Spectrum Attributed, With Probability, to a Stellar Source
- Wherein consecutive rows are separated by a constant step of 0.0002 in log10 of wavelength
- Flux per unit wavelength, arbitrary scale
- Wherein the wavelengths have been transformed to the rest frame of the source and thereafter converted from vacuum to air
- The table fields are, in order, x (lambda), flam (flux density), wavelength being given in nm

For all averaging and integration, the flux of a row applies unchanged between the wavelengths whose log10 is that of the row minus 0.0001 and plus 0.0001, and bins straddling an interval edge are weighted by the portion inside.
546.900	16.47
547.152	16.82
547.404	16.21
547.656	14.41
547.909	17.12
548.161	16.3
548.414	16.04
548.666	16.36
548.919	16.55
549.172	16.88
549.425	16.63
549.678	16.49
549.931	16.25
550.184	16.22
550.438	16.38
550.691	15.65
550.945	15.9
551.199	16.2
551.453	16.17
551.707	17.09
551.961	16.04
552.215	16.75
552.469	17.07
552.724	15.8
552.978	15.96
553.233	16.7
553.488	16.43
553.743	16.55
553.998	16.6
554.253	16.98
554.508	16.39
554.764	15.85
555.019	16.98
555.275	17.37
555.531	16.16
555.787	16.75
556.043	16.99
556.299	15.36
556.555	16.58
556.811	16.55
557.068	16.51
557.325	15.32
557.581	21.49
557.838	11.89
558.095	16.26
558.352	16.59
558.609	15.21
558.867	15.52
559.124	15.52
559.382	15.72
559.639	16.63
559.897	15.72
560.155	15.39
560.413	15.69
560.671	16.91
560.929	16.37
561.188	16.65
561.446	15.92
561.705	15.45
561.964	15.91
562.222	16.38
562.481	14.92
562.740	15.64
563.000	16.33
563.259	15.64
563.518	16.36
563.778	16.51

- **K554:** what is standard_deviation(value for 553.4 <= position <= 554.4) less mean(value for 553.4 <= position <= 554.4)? -16.4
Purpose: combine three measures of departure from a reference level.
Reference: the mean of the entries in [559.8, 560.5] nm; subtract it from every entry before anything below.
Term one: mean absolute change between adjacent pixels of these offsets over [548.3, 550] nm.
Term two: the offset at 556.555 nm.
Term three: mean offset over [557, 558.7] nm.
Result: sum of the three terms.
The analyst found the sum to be 1.8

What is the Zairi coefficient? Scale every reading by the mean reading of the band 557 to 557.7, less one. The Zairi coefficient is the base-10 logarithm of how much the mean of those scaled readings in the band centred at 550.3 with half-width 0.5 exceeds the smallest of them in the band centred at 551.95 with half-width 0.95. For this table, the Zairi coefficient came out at -1.7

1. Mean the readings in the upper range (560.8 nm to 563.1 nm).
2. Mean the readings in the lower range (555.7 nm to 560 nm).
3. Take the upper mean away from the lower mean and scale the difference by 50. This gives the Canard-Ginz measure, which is 10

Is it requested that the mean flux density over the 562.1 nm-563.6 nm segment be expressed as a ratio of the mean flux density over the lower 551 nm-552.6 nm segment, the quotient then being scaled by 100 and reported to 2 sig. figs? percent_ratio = 96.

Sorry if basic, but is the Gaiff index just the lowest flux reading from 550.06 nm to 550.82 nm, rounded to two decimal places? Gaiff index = 15.65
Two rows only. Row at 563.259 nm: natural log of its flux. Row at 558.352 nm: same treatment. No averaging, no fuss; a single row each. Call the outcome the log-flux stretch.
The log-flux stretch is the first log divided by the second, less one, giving -0.021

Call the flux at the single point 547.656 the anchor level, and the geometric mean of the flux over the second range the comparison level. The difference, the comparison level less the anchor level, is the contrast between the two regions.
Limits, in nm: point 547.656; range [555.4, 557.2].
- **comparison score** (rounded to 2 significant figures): 2.0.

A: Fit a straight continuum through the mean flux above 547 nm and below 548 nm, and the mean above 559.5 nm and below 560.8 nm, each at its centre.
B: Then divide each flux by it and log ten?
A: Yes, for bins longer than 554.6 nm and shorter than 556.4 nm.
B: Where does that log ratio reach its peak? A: 555.275 nm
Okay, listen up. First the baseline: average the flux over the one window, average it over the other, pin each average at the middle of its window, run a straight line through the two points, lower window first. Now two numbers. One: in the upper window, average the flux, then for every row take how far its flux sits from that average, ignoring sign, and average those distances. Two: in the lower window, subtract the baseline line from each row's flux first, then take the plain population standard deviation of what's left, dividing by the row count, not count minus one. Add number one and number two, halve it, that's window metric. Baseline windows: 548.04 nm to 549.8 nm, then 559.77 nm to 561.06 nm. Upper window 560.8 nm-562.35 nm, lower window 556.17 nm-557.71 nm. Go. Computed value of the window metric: 1.23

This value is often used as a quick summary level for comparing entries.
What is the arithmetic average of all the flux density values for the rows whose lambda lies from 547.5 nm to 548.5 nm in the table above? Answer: 16.0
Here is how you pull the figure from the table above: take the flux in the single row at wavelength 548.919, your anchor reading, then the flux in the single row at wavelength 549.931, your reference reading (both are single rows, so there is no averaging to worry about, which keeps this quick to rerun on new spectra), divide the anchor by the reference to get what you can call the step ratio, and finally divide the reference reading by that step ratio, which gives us 16.0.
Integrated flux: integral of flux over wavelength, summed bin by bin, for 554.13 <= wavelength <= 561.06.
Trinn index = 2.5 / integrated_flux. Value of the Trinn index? 0.022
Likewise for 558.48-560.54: 0.077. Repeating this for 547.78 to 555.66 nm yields 0.019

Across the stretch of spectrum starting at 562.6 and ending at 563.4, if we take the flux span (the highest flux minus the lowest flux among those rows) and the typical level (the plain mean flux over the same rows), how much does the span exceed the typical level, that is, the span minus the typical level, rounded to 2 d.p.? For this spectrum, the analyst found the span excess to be -15.18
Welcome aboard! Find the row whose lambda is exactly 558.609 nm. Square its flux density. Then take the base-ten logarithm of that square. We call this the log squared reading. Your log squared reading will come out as 2.36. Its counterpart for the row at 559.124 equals 2.38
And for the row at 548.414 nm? 2.41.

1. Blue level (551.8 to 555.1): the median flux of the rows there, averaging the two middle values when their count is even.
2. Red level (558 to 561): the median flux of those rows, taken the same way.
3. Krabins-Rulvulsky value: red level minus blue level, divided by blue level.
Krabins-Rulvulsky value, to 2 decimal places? -0.05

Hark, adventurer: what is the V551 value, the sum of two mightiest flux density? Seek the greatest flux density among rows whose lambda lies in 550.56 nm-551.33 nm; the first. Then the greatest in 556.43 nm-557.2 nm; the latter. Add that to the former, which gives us 32.8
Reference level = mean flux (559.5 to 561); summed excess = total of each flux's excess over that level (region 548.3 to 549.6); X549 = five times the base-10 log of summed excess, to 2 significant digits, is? 1.4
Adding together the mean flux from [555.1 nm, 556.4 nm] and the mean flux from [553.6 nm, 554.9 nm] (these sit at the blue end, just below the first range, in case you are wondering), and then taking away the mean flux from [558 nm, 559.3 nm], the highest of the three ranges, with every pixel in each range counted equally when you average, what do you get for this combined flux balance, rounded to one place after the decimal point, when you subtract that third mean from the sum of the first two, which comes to 17.2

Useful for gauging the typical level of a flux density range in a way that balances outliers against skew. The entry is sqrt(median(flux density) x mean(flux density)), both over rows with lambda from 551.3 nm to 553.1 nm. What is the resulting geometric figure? 16.3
